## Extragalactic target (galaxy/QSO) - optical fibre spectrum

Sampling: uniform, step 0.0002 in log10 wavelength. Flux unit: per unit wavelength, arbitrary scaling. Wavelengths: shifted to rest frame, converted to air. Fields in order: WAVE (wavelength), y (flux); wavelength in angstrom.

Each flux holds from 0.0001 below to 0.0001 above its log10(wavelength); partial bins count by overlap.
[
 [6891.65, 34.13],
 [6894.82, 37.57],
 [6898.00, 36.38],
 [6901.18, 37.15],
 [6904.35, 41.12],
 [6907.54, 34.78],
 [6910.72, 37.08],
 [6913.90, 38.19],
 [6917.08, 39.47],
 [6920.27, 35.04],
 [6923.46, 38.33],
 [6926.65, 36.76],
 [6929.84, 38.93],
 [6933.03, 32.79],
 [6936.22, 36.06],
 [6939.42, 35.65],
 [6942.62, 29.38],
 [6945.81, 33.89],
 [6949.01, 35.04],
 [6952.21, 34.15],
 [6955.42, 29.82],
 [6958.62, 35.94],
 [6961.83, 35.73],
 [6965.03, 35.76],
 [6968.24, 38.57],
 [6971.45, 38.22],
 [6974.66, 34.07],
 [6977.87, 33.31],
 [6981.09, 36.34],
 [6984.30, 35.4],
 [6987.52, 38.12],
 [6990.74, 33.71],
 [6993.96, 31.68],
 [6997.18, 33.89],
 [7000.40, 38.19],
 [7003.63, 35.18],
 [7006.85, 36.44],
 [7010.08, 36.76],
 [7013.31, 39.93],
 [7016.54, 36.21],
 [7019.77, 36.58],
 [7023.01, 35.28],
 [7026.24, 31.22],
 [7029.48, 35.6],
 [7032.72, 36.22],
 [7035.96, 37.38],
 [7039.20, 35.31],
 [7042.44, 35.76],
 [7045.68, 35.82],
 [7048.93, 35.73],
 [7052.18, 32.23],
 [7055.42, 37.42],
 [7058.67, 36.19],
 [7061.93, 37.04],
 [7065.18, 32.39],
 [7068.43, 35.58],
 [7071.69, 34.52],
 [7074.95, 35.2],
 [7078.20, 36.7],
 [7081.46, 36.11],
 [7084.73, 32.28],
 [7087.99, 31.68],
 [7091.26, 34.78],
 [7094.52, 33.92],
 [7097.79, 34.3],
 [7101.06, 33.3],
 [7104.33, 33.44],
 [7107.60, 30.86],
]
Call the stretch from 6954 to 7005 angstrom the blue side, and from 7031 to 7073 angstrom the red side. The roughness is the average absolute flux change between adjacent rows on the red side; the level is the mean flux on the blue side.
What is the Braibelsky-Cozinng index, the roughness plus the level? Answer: 37.2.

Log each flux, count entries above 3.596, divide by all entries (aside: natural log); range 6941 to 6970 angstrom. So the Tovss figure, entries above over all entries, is 0.1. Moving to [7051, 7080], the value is 0.3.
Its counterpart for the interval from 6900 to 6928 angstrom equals 0.8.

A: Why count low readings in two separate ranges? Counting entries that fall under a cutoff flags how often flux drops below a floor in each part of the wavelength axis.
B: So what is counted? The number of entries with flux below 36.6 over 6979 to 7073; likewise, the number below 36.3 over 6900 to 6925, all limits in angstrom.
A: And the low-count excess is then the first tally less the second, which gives 20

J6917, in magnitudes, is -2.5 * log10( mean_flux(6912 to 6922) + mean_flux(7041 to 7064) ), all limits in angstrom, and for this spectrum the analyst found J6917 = -4.66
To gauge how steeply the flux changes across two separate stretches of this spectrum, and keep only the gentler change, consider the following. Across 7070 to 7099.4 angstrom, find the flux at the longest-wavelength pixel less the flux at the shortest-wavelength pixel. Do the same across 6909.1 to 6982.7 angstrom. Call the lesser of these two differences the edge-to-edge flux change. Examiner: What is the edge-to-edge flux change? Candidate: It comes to -0.7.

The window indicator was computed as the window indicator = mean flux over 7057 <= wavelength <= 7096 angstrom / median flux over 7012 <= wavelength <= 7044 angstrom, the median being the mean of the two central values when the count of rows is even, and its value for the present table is 0.96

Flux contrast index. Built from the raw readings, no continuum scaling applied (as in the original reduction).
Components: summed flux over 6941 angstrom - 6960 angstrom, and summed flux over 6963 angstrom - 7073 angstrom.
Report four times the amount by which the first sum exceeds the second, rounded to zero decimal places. -4055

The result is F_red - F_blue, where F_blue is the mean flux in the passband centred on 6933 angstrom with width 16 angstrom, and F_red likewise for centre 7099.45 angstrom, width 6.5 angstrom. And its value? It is -2.2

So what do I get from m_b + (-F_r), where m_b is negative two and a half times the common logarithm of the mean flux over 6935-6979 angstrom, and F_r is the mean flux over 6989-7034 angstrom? -39.3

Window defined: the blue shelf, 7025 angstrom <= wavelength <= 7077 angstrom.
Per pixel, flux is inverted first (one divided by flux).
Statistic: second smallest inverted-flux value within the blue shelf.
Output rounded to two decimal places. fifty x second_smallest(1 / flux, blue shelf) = 1.34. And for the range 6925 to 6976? 1.30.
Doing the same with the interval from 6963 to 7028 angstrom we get 1.30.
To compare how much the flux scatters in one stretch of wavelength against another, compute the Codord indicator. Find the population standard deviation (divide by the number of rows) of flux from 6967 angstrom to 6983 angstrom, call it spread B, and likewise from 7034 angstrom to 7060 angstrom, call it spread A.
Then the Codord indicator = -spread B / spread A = -1.4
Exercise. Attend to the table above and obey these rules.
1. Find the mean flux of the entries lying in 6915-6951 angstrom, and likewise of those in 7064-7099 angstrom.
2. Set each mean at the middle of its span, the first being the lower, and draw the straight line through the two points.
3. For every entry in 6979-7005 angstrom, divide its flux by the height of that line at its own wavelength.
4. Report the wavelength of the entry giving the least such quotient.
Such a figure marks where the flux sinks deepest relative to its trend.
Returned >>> 6993.96 angstrom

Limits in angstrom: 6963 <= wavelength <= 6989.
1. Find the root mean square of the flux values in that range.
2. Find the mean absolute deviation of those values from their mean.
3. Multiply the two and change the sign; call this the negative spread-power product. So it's -58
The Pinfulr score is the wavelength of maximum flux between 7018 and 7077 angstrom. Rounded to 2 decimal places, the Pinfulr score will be 7055.42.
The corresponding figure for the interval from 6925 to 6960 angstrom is 6929.84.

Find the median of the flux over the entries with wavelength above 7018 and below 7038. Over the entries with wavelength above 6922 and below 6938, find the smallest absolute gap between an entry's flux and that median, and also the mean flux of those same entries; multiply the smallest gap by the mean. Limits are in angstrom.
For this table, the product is 5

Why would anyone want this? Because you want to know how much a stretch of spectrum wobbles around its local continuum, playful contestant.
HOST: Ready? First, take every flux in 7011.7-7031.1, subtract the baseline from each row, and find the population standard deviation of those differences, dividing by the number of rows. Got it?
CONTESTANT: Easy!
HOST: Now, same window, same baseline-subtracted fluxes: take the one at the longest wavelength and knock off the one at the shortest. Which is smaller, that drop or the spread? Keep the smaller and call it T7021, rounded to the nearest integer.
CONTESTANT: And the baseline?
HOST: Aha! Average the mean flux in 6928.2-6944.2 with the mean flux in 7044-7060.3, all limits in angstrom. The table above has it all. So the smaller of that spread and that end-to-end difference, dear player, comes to -4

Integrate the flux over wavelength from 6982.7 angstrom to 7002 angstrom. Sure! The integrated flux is 679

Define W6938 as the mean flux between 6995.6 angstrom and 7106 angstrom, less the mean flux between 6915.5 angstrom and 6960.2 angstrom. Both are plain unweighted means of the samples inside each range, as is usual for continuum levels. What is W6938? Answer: 0.2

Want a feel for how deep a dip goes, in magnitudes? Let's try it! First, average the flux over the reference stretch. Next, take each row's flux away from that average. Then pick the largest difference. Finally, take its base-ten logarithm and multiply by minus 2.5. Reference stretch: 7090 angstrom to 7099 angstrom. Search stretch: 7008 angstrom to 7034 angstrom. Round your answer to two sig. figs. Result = -1.2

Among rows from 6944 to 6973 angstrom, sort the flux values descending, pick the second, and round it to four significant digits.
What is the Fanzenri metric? 38.22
